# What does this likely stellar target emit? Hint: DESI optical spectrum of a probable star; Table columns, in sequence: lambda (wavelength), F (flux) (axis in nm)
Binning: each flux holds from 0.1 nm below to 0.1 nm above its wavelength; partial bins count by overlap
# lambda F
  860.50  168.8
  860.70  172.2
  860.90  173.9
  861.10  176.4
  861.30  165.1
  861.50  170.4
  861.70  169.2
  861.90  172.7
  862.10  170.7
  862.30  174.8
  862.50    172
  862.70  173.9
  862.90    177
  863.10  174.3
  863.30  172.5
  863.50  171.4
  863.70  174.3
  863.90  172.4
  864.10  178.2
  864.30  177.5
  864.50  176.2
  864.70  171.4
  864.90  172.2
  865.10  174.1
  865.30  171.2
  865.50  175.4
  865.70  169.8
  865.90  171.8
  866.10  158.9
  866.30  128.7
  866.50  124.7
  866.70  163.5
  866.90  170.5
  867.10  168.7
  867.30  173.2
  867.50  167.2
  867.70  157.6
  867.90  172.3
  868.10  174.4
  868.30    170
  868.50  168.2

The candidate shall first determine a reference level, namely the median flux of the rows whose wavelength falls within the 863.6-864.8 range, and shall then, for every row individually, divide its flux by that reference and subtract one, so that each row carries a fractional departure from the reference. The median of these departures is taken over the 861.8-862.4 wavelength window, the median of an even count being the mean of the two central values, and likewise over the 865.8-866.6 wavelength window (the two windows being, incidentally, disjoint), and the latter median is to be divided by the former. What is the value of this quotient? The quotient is 12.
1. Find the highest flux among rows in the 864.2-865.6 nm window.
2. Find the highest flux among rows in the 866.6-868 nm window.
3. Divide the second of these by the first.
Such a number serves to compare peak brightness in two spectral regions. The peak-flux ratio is 0.98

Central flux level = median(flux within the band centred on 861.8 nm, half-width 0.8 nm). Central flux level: 171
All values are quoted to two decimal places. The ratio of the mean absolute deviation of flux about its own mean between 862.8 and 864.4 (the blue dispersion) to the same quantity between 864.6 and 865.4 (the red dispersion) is 2.29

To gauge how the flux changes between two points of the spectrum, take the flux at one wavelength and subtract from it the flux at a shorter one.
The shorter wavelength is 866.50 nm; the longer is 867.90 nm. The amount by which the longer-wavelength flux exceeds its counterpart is 48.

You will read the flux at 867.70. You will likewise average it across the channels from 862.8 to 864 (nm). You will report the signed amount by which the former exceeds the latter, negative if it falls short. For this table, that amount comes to -16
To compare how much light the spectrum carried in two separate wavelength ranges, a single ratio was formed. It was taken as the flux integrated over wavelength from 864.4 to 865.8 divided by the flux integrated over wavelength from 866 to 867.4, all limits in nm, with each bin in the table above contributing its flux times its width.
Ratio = 1.11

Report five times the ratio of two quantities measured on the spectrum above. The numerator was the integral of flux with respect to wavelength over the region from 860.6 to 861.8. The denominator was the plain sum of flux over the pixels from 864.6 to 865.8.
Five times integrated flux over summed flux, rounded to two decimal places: 0.99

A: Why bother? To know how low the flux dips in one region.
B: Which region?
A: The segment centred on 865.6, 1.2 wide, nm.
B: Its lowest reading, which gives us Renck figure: 158.9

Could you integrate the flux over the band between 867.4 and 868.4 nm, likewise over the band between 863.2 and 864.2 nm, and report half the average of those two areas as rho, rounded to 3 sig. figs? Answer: 85.5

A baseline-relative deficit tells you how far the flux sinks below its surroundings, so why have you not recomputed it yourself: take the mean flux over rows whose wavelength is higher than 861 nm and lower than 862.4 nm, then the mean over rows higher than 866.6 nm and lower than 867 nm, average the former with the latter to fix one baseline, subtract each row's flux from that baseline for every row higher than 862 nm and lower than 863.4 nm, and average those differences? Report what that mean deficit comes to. -4.4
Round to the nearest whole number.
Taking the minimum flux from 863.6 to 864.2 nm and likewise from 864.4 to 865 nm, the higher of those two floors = 172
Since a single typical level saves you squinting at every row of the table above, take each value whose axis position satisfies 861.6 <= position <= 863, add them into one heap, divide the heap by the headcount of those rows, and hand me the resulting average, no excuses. 173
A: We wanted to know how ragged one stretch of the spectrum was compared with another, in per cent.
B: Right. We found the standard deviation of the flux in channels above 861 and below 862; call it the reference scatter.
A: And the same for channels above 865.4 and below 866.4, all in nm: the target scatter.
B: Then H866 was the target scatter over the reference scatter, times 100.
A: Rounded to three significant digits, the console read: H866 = 454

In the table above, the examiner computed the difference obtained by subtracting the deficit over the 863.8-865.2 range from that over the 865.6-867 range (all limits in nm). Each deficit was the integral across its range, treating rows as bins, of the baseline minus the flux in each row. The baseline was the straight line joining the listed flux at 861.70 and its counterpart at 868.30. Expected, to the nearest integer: 27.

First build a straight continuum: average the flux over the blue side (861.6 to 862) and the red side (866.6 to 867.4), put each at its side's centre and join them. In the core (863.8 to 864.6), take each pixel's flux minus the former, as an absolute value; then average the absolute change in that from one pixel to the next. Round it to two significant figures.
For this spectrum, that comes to 2.6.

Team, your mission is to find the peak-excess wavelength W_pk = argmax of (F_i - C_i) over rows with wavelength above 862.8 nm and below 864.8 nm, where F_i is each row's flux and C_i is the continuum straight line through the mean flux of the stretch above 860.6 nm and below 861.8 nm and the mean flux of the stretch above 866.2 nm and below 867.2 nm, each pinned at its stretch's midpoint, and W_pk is 864.30 nm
